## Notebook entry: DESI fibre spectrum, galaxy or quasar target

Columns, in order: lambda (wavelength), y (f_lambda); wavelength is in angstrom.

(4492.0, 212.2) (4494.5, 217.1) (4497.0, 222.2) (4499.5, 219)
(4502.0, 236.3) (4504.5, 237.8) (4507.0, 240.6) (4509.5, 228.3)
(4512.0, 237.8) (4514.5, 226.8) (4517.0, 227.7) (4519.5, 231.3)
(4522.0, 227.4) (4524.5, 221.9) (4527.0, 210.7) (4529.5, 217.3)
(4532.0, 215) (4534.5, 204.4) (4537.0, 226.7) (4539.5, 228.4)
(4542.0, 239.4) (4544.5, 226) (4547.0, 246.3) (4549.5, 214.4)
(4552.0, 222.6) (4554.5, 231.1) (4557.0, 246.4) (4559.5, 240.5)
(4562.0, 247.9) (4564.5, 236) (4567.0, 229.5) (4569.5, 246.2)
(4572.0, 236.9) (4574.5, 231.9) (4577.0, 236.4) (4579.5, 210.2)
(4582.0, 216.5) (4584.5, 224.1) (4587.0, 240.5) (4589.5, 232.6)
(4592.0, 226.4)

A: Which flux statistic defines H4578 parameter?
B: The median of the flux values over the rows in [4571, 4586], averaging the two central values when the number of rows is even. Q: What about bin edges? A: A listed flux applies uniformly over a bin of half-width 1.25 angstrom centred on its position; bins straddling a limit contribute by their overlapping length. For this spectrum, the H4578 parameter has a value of 228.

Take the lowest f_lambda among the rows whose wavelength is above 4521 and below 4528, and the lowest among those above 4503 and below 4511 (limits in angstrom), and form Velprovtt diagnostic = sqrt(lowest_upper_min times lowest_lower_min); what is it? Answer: 219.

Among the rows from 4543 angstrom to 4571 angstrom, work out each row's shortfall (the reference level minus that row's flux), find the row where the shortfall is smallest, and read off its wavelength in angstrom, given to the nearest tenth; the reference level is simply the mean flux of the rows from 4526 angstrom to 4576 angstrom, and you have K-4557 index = 4562.0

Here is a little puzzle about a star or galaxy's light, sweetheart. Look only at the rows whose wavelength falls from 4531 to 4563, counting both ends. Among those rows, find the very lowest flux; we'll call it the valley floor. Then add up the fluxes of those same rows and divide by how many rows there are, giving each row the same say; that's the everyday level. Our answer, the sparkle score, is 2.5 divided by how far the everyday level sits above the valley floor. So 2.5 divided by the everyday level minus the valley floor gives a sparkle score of 0.098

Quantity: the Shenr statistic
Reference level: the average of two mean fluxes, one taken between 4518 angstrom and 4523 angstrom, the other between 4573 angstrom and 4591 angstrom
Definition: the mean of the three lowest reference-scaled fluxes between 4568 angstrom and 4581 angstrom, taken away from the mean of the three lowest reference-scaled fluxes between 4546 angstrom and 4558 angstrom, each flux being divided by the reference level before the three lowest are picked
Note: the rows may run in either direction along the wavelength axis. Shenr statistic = -0.02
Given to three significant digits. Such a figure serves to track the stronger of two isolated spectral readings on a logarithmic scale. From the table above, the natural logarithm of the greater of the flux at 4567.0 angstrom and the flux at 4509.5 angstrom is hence 5.44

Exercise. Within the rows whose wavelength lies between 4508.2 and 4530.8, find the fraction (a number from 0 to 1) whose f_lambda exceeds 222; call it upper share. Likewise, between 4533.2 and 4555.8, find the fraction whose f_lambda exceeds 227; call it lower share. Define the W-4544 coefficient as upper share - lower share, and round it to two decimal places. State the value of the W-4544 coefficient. 0.22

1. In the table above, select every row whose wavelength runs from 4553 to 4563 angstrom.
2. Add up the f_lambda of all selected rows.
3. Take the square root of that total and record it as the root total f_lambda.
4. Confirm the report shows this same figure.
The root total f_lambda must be 31.1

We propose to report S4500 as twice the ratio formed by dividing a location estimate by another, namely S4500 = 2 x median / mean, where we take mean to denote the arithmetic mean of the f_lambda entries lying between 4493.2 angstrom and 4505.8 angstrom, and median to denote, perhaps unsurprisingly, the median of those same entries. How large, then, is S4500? 1.96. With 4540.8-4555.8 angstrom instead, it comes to 1.99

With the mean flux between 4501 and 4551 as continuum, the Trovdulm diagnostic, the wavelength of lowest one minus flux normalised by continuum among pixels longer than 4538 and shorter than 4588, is 4562.0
